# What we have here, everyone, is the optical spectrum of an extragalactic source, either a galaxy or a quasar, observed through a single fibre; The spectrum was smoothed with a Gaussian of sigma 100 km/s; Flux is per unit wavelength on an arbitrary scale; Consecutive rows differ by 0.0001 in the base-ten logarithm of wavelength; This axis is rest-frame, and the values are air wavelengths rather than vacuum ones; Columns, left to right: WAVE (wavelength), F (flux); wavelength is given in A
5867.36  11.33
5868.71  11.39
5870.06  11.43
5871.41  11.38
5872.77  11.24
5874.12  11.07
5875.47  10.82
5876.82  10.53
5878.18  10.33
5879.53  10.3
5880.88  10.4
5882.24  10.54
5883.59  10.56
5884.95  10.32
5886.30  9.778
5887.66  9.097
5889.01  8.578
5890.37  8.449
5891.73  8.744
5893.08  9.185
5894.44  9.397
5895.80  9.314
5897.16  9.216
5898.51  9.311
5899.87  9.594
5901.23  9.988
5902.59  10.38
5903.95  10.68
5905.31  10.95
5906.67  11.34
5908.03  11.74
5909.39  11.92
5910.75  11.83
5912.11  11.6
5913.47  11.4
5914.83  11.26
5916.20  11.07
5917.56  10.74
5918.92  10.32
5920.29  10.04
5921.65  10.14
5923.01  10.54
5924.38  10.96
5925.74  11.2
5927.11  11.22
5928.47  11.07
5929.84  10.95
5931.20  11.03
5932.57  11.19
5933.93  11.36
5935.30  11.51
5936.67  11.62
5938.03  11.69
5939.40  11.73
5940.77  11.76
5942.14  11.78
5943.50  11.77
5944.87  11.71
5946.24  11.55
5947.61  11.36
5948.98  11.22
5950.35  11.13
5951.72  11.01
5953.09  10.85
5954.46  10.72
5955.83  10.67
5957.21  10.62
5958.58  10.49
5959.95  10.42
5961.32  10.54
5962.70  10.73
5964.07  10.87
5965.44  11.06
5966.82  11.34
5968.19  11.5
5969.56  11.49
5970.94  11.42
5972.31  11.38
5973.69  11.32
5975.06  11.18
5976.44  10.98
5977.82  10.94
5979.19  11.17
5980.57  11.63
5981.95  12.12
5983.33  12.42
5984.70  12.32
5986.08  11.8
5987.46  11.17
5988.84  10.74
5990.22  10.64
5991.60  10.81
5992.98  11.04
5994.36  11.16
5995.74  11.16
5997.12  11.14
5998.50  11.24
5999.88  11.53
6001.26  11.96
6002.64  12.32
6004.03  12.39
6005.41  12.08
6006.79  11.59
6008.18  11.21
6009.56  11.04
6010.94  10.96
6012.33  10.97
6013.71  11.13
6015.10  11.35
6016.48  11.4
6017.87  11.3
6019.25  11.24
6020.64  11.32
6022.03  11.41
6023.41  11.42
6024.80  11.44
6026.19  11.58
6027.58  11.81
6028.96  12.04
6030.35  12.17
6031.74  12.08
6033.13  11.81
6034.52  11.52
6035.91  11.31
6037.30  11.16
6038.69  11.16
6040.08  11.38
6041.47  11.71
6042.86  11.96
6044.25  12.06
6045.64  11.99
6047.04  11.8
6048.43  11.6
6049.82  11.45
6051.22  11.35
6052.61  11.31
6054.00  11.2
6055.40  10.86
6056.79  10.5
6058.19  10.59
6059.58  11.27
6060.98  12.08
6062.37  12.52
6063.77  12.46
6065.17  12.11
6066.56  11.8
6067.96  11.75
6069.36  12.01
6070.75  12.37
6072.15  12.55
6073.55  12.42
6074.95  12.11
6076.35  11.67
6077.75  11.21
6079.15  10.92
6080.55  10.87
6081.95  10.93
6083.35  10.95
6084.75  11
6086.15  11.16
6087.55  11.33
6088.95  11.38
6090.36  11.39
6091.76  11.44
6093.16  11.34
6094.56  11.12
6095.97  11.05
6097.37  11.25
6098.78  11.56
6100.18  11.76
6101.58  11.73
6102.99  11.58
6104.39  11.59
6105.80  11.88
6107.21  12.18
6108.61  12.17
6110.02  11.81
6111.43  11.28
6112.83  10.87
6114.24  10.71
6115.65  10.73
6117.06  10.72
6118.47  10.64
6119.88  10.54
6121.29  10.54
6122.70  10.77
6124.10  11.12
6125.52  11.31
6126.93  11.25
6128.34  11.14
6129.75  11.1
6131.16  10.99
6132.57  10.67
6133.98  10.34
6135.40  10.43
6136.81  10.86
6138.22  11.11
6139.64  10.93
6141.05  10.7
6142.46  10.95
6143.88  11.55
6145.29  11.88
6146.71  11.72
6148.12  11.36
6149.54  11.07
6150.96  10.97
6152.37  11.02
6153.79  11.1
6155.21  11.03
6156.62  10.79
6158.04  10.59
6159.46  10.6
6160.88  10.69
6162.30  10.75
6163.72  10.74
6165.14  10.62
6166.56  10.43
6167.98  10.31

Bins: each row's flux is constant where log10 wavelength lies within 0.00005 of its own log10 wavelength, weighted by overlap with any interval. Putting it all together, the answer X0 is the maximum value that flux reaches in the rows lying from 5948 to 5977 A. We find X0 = 11.5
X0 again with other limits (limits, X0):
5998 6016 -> 12.39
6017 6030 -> 12.04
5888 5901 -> 9.594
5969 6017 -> 12.42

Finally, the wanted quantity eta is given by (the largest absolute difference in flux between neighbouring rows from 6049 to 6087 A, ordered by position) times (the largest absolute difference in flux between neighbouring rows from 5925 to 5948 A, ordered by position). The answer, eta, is 0.15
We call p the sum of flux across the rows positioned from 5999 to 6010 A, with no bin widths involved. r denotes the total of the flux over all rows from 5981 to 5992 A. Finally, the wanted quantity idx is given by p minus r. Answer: 2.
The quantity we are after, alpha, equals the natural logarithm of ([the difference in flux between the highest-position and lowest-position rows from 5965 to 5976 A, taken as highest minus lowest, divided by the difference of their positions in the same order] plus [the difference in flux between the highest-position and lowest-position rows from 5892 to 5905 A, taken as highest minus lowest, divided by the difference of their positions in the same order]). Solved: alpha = -1.9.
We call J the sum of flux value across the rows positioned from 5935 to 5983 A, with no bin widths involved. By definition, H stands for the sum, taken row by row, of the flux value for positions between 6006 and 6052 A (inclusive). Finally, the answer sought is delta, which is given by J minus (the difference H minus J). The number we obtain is 407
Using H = 380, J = 393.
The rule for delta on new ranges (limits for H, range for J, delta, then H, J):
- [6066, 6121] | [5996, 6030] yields 106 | 446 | 276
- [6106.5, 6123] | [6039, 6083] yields 589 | 133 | 361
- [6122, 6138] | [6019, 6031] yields 89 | 120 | 104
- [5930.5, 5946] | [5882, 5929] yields 598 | 127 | 362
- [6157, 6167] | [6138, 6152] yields 150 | 74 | 112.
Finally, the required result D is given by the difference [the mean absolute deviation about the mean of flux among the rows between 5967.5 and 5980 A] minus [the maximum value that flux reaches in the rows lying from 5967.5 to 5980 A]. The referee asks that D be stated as -11.3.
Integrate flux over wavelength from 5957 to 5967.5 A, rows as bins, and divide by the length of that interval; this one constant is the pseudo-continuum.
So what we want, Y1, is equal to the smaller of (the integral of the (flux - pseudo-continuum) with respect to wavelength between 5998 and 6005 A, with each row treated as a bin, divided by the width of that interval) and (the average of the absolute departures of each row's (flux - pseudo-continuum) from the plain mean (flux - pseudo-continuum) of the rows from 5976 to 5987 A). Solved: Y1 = 0.49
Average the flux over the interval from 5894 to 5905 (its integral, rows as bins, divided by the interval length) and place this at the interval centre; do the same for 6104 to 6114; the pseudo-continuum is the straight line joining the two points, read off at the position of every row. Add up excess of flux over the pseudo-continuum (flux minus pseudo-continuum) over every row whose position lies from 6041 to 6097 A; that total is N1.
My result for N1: 10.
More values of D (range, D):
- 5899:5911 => -11.2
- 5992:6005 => -11.9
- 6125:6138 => -11.0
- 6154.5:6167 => -10.9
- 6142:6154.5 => -11.6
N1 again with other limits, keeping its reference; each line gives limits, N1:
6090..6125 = -9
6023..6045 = 11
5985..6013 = 14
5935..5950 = 16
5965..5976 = 7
